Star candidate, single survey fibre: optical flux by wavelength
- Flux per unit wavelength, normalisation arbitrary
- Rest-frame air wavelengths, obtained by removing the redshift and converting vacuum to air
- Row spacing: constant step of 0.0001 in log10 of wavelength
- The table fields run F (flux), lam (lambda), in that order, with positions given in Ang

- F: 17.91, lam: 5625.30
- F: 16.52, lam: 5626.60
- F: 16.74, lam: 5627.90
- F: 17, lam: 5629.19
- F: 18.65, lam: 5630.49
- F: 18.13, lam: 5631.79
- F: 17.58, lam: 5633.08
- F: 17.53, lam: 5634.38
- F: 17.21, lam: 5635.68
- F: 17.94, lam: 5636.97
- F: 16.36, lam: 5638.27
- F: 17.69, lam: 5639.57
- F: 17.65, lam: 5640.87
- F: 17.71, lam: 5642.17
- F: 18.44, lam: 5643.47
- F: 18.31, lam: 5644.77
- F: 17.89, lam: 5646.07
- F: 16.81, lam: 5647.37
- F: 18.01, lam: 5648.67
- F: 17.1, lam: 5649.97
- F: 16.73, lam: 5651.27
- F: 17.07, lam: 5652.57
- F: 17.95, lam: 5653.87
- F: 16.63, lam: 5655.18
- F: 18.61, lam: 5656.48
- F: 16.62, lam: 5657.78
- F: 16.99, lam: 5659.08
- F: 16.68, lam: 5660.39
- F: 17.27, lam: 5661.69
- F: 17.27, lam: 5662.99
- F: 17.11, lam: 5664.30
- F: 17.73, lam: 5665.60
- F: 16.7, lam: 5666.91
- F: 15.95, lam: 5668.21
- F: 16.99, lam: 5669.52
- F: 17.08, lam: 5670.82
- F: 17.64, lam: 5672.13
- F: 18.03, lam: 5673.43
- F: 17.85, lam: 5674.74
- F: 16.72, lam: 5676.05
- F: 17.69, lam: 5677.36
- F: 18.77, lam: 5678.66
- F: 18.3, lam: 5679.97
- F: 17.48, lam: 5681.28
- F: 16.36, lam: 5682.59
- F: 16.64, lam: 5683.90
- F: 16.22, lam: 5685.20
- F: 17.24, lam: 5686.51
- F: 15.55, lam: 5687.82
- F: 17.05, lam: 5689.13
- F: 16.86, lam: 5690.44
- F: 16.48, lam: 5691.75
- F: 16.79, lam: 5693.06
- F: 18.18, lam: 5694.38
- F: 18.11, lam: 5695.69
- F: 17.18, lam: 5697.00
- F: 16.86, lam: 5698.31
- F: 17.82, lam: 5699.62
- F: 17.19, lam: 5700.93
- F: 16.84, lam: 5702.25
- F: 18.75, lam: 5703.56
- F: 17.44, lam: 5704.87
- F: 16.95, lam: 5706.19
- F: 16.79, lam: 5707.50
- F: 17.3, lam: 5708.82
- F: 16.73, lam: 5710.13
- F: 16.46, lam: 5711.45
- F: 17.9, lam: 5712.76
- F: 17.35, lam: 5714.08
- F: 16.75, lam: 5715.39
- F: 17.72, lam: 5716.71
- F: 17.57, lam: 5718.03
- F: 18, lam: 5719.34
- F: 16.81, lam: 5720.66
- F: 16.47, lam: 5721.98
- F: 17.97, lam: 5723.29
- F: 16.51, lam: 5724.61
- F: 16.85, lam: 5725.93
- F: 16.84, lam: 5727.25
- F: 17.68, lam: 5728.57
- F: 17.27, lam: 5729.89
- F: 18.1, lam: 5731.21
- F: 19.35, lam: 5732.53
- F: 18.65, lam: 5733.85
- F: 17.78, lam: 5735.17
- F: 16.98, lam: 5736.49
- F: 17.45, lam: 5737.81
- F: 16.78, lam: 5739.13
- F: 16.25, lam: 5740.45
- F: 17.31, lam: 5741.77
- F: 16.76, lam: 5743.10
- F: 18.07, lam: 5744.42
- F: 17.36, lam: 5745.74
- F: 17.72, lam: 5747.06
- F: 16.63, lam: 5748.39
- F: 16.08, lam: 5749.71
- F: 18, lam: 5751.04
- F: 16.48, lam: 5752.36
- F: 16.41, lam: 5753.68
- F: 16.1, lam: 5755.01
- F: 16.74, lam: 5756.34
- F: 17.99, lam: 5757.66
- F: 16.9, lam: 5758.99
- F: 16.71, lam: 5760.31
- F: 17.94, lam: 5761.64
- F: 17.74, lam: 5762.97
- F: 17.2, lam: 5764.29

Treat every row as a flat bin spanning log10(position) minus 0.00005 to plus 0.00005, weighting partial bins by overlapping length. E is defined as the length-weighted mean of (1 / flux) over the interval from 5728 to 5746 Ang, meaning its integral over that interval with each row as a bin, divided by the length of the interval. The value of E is 0.0571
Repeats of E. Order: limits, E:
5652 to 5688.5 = 0.0583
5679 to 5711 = 0.0584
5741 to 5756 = 0.0590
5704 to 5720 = 0.0580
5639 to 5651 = 0.0565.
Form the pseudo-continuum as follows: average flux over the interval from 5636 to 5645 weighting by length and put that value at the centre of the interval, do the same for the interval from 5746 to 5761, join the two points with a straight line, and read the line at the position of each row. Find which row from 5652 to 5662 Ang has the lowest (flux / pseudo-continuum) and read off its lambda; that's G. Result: 5655.18 Ang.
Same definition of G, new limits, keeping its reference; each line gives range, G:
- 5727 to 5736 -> 5727.25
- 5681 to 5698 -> 5687.82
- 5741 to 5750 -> 5749.71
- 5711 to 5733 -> 5711.45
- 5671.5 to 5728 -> 5687.82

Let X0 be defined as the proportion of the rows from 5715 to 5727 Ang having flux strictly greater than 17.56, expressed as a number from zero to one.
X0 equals 0.44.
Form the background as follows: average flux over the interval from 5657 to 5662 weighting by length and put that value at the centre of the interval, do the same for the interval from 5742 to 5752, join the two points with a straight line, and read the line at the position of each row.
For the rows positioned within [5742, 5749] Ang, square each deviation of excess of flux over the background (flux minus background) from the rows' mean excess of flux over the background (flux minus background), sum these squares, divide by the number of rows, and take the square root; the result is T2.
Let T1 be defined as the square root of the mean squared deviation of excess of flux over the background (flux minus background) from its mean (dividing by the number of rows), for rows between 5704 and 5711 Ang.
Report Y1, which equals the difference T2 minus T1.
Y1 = 0.27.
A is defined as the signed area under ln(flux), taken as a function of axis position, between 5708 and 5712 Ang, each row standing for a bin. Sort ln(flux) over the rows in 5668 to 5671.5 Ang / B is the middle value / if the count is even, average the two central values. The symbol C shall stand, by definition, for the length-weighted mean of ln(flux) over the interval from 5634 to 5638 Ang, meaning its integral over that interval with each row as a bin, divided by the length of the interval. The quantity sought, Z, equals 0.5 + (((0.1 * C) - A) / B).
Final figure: -3.38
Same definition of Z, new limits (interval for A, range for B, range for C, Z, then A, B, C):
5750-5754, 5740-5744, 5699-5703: -3.41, 11.3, 2.82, 2.85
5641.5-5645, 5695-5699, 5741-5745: -2.96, 10.1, 2.84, 2.85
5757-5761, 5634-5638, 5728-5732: -3.37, 11.4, 2.86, 2.87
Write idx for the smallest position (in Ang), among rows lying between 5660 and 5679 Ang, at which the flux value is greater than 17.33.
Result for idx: 5665.60 Ang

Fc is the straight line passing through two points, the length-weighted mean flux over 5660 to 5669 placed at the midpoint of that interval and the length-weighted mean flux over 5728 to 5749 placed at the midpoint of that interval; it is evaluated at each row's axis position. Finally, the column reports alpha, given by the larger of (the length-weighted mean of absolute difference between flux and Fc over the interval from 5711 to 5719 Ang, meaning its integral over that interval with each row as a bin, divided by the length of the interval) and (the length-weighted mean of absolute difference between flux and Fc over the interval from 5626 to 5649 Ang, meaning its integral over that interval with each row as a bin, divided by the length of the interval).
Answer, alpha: 0.86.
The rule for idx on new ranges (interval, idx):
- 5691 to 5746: 5694.38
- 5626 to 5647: 5630.49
